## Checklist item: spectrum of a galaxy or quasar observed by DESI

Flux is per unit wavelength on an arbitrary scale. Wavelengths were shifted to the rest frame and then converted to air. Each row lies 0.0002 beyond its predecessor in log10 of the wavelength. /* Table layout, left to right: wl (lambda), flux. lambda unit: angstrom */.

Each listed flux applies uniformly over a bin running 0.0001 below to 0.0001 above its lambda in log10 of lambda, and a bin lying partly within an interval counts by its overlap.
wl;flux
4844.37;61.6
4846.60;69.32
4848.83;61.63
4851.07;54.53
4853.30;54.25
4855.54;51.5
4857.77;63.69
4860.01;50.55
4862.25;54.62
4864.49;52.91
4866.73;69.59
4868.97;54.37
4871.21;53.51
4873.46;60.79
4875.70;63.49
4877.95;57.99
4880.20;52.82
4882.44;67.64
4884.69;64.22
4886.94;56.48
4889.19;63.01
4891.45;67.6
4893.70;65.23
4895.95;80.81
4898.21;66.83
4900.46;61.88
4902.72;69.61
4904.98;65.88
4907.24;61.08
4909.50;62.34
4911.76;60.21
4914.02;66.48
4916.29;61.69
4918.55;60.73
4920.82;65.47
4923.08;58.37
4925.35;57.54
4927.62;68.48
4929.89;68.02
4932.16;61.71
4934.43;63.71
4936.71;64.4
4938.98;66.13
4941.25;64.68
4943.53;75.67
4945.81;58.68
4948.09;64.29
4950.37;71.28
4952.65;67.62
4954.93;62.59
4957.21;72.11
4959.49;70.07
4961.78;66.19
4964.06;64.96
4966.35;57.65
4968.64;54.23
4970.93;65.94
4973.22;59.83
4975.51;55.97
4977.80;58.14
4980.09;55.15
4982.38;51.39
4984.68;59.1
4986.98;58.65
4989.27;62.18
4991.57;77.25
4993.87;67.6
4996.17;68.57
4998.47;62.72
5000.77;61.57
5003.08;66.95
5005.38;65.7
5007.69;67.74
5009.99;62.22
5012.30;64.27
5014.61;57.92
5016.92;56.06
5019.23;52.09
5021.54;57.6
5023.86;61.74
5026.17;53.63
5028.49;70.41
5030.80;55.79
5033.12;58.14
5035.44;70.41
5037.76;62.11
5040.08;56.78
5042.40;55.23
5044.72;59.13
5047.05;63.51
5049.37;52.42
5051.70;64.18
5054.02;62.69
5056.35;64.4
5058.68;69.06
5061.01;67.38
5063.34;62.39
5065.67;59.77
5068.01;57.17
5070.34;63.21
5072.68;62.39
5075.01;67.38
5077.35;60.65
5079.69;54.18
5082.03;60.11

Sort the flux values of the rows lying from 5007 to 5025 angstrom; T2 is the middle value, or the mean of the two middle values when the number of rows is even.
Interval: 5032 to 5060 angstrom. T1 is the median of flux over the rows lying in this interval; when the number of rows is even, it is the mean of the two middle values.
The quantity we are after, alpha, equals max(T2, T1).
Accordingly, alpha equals 62.4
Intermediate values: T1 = 62.40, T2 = 59.8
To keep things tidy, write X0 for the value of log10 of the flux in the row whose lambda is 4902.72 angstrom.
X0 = 1.84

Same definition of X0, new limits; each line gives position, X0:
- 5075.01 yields 1.83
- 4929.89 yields 1.83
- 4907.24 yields 1.79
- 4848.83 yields 1.79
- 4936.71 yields 1.81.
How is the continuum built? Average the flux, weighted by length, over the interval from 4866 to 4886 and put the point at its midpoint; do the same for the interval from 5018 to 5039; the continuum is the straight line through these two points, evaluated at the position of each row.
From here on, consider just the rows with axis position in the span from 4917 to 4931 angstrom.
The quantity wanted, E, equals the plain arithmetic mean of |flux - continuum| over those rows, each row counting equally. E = 4.4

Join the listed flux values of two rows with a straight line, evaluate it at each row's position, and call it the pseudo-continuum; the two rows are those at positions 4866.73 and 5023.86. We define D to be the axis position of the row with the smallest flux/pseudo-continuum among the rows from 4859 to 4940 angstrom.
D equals 4860.01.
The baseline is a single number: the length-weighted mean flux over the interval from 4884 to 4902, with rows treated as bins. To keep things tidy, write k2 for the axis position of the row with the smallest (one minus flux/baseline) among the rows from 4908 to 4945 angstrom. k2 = 4943.53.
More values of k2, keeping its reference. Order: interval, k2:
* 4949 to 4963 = 4957.21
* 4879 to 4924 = 4895.95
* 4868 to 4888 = 4882.44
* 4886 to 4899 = 4895.95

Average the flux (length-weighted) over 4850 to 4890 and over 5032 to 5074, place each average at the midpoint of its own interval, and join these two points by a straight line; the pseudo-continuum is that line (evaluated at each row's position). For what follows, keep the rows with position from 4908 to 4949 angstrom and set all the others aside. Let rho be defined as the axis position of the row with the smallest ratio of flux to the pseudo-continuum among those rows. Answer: 4925.35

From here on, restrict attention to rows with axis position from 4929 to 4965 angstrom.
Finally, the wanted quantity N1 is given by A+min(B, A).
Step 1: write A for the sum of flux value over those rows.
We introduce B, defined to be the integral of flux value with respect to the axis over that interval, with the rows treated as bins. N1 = 2124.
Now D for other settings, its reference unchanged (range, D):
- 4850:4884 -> 4860.01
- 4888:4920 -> 4911.76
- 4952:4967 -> 4966.35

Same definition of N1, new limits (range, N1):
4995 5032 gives 1970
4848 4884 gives 1848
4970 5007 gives 1993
